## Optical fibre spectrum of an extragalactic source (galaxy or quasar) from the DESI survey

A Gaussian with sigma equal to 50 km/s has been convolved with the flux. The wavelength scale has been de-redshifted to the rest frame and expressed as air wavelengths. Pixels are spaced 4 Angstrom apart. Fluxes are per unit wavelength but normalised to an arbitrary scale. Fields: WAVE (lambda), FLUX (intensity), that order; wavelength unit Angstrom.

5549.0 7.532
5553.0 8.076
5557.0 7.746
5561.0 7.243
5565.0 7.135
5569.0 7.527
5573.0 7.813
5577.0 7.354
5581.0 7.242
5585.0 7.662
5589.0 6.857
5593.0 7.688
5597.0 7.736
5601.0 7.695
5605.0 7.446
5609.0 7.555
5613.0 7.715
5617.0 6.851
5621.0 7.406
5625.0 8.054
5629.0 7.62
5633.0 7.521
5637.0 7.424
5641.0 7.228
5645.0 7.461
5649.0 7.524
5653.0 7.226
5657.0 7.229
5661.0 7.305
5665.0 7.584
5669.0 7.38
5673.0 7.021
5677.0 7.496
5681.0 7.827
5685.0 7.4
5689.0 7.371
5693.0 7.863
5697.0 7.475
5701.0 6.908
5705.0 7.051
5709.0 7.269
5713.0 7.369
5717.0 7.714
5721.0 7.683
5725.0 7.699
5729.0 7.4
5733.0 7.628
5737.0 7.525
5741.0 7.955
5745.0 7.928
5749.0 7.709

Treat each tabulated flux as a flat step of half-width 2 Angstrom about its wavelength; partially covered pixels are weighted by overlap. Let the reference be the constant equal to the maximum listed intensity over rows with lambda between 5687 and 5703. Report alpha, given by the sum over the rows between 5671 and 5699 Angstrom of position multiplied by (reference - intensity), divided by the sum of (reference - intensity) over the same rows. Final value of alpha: 5682.5 Angstrom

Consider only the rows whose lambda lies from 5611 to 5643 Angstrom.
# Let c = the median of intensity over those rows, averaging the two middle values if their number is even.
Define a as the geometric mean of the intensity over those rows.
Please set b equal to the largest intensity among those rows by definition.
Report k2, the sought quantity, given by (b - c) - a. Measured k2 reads -6.9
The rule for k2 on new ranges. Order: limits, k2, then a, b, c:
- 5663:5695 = -7.1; 7.49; 7.863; 7.45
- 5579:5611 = -7.4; 7.48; 7.736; 7.61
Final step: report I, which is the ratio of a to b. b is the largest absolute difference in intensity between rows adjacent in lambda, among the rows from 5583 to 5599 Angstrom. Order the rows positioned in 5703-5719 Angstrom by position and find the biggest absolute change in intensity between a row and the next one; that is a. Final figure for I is 0.4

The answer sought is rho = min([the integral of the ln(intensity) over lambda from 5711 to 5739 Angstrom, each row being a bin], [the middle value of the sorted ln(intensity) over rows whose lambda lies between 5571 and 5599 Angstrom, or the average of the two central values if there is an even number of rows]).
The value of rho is 2.036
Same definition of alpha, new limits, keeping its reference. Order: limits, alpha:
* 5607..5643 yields 5625.7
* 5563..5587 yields 5573.9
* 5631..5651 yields 5640.9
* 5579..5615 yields 5593.5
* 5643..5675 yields 5660.3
